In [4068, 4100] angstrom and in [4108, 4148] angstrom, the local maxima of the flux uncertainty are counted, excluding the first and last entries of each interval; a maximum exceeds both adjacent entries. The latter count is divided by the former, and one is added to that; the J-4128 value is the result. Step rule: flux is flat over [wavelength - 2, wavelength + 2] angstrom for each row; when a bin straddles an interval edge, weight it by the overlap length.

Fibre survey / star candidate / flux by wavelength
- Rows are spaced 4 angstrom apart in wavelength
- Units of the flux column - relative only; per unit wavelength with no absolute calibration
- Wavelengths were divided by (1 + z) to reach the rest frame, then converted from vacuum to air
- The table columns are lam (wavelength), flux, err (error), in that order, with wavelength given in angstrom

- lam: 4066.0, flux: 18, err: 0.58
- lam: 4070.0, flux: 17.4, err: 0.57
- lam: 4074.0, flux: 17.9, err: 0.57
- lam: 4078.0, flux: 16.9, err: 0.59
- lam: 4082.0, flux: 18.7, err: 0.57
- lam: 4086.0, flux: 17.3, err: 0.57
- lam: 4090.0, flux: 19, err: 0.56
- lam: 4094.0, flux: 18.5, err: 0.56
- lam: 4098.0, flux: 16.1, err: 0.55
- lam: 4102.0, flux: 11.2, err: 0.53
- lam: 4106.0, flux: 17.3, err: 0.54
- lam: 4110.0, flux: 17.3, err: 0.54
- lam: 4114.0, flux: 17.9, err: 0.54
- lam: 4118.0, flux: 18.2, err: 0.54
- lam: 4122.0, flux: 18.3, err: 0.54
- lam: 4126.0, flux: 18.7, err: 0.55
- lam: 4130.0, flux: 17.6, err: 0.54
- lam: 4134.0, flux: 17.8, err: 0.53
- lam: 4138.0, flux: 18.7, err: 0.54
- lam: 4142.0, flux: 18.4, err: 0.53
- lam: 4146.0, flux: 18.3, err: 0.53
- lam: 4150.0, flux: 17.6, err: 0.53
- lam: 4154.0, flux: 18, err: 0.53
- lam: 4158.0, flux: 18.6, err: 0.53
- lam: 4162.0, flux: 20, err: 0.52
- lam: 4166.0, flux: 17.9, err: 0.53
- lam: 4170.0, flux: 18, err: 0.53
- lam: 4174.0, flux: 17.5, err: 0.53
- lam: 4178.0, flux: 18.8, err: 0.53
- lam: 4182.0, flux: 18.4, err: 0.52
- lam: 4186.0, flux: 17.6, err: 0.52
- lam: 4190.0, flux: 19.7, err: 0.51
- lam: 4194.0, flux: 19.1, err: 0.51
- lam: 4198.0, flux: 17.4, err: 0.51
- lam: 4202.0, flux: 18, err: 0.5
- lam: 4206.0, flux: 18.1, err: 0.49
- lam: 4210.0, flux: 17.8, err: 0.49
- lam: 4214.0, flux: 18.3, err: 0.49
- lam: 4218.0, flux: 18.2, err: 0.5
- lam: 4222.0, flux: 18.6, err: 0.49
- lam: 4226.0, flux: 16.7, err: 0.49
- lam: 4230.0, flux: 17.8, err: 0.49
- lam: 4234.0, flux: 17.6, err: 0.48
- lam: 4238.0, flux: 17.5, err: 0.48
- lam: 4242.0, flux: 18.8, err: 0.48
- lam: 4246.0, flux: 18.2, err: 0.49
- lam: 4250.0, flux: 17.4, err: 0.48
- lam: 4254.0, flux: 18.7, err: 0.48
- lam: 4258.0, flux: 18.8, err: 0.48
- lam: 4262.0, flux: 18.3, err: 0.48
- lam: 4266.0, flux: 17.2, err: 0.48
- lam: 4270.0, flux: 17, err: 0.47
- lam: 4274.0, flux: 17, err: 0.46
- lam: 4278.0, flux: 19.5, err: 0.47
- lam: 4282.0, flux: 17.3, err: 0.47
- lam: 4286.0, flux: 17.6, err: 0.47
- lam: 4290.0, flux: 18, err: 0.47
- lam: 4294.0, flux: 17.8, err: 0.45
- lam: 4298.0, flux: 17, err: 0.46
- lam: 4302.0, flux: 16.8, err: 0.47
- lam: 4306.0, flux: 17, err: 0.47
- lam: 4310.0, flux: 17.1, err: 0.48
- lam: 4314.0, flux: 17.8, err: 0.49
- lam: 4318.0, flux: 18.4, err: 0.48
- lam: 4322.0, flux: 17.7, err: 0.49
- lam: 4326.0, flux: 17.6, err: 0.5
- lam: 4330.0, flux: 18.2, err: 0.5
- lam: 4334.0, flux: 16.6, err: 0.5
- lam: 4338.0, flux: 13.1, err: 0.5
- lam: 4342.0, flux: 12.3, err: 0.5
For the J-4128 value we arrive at 3.00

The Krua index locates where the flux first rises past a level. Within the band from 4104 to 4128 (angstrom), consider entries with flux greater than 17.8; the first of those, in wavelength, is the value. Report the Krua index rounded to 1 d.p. 4114.0 angstrom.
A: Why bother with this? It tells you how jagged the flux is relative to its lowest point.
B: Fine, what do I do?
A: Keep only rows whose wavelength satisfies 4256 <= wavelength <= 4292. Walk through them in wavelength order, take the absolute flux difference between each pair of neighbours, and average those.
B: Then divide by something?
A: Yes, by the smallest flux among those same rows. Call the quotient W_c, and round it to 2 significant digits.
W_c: 0.053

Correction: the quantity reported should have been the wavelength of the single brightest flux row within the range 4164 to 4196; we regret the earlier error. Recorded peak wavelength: 4190.0 angstrom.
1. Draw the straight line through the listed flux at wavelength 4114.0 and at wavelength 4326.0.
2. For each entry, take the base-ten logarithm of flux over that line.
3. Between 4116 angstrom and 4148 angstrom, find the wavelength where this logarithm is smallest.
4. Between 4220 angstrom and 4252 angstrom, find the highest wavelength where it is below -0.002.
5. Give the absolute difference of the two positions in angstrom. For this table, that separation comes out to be 120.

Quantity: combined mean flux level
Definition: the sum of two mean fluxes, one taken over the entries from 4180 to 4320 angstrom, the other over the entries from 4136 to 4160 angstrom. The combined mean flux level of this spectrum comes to 36.2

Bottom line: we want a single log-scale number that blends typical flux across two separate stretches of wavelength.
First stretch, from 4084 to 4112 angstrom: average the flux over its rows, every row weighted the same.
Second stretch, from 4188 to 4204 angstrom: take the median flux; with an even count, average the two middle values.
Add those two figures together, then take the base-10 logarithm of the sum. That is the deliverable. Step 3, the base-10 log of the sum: 1.55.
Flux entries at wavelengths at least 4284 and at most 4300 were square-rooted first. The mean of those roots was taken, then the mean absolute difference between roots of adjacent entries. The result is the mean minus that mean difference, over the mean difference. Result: 74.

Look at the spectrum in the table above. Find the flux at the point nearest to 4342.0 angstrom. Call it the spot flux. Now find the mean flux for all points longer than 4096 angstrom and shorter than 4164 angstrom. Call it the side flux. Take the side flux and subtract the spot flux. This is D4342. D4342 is 5.3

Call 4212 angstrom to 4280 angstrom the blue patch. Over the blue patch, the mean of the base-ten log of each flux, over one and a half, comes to 0.836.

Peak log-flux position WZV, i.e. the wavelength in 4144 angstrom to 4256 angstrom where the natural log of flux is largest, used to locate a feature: 4162.0 angstrom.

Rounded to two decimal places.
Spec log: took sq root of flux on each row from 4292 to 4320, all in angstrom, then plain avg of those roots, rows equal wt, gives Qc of 4.17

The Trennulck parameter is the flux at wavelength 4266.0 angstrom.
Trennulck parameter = 17.2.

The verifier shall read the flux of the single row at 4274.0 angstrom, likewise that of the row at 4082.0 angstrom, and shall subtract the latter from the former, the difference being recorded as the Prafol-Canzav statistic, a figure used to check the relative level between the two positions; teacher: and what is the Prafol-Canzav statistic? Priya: -1.7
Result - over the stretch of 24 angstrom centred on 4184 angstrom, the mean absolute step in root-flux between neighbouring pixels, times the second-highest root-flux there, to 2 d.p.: 0.53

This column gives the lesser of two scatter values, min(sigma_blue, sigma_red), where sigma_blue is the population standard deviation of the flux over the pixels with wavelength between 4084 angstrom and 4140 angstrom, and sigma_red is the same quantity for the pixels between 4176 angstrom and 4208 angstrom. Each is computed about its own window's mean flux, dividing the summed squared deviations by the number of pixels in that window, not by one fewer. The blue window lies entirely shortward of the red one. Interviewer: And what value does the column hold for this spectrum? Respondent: 0.73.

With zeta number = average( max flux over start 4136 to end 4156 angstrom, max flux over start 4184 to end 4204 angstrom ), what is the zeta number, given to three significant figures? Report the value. 19.2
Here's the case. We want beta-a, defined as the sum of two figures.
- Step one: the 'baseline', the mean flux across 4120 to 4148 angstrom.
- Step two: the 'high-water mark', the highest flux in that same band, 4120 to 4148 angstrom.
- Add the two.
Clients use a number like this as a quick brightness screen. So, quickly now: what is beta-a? 37.0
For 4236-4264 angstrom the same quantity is 37.0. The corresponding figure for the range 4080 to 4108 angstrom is 35.9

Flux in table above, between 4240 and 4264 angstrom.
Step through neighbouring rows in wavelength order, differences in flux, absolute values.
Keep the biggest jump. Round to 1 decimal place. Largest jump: 1.3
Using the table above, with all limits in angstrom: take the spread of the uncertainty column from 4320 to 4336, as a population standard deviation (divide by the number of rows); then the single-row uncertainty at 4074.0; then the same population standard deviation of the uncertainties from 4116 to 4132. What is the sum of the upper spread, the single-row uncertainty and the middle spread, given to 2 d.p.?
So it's 0.58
